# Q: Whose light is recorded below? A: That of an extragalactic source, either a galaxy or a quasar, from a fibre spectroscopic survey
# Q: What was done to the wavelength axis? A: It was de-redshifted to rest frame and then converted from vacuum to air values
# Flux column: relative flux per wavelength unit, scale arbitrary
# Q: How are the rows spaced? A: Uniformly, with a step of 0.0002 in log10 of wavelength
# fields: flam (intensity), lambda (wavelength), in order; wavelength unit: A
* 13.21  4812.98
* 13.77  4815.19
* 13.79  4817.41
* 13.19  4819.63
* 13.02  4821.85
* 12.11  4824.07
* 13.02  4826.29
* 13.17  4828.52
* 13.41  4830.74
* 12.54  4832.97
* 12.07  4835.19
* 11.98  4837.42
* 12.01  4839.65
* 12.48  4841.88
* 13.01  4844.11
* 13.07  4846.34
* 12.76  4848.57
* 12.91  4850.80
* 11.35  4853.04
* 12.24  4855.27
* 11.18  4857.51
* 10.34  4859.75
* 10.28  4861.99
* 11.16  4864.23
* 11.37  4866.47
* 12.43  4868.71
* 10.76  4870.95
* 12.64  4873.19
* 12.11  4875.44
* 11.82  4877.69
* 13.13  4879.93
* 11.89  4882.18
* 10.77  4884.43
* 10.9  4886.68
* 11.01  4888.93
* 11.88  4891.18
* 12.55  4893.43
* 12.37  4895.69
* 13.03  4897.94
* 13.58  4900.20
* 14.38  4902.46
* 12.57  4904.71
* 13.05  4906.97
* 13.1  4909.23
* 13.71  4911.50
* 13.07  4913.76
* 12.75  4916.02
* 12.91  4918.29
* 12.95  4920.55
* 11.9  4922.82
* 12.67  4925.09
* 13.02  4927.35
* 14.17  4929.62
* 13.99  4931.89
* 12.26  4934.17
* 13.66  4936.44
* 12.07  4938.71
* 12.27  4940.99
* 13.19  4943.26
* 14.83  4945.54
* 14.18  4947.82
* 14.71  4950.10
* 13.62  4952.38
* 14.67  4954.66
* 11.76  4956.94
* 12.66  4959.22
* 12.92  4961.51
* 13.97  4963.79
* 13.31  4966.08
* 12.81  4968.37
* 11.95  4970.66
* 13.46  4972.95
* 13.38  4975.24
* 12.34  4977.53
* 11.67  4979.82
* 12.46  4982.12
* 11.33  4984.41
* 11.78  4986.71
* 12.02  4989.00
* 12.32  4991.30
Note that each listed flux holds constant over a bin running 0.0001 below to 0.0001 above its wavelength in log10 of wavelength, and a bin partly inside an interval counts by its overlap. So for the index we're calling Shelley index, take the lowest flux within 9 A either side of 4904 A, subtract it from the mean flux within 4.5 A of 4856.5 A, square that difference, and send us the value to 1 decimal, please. 1.2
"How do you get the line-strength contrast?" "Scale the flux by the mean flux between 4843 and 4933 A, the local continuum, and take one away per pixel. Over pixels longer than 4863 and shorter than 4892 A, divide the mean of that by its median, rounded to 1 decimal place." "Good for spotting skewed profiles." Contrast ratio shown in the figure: 1.3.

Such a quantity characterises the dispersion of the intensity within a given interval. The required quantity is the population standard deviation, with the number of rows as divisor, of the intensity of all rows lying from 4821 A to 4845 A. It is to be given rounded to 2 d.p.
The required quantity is 0.50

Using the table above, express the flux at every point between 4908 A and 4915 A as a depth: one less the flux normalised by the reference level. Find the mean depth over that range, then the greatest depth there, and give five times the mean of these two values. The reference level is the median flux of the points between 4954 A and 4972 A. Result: -0.12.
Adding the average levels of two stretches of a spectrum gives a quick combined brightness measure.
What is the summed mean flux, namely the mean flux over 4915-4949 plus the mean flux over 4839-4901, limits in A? 25.1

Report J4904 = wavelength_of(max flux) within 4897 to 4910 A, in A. 4902.46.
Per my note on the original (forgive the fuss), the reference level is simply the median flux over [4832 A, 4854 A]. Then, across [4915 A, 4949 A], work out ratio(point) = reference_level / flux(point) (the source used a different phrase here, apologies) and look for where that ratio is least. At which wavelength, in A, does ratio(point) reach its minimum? 4945.54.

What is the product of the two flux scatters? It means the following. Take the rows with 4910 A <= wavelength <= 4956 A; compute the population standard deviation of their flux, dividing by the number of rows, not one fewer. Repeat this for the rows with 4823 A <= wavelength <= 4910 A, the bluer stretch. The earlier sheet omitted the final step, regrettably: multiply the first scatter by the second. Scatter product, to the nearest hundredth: 0.82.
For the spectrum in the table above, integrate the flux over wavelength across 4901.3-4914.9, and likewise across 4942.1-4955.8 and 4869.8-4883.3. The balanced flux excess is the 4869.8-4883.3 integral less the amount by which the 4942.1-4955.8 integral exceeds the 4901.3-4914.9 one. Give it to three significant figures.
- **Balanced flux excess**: 149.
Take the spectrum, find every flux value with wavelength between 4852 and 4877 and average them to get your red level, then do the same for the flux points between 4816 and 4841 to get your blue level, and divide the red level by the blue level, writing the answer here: 0.90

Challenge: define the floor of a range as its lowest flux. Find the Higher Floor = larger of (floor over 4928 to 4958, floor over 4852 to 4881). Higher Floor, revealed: 11.8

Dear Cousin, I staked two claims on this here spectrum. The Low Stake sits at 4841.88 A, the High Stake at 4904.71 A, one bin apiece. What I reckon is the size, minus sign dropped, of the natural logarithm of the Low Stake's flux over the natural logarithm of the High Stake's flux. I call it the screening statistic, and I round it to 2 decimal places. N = 1.00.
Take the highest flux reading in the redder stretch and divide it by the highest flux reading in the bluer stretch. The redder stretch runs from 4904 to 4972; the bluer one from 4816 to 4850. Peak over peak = 1.08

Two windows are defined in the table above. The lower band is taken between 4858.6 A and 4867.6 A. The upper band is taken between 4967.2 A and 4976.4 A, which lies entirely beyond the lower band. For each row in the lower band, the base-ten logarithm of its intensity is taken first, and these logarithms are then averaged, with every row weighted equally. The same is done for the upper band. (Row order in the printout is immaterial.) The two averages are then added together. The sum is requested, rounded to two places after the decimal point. 2.14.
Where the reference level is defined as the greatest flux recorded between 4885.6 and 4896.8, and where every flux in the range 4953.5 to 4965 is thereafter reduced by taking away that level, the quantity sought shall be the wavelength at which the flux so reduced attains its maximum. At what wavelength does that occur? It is 4954.66 A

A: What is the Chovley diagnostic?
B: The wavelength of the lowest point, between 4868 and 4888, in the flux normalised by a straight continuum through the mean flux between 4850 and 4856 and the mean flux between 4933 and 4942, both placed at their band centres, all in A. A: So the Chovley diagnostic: 4884.43 A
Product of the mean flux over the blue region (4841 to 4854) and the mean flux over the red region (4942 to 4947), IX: 176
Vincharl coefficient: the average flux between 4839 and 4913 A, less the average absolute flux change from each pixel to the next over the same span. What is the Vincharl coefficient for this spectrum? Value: 11.5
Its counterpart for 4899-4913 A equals 12.6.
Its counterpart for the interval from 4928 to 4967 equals 12.4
